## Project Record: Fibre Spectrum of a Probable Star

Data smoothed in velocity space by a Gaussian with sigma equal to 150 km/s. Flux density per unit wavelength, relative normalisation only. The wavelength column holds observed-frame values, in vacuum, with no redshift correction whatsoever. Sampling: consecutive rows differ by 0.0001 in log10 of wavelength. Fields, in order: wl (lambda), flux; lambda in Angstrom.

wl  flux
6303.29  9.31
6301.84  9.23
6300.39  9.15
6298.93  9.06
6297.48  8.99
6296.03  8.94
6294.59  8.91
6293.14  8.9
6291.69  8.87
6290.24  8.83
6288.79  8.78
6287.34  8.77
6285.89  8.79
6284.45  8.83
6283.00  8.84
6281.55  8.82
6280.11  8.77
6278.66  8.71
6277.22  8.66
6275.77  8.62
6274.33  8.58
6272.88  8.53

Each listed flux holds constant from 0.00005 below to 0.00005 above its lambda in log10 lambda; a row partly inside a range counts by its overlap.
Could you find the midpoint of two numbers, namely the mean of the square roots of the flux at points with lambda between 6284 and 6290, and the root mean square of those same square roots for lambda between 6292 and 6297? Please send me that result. 2.976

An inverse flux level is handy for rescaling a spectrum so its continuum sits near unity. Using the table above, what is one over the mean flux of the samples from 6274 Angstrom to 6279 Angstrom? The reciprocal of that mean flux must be 0.116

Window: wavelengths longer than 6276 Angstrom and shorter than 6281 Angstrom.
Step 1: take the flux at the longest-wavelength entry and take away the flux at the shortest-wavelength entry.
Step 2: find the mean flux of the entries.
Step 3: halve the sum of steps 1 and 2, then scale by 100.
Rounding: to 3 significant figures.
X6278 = 441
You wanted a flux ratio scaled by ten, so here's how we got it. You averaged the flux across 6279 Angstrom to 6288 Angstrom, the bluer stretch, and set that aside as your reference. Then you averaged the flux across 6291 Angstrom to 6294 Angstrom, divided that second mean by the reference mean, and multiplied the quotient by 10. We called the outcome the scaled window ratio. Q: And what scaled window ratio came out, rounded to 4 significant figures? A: 10.09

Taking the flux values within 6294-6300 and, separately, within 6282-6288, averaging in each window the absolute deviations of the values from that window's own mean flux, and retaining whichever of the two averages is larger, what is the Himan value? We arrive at 0.050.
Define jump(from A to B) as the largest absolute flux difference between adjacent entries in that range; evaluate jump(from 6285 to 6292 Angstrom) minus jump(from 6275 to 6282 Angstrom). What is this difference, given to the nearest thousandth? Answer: -0.010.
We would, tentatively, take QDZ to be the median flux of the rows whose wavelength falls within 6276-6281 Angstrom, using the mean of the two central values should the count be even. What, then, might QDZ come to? 8.71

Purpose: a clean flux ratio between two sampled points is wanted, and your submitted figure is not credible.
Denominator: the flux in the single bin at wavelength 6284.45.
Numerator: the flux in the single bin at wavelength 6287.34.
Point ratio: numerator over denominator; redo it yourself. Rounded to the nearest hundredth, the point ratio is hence 0.99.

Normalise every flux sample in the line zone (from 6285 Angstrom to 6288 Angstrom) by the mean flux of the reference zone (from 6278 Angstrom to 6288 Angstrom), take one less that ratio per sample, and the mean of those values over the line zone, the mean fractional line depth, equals 0.001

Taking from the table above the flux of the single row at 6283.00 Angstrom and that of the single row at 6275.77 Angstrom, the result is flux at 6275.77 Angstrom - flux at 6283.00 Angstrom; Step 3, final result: -0.22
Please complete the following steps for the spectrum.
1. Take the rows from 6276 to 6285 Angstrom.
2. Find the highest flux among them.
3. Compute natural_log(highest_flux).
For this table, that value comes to 2.179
